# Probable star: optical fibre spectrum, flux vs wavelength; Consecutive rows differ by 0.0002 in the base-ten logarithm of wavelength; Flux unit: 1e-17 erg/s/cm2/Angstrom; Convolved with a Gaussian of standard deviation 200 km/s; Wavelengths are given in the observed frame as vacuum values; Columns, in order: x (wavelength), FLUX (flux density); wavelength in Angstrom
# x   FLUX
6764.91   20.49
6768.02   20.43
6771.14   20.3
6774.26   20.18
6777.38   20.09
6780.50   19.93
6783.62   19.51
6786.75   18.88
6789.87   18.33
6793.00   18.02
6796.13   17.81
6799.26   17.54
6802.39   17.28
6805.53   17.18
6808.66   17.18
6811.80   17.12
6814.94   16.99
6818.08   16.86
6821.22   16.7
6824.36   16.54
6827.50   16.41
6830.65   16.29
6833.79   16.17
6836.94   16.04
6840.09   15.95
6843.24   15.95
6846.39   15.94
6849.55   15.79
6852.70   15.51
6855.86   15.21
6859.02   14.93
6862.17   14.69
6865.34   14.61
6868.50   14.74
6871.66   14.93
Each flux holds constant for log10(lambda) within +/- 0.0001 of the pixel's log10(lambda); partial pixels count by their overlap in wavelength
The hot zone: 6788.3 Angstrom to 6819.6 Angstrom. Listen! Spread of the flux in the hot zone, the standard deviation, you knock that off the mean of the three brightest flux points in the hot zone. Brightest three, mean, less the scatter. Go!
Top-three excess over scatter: 17.6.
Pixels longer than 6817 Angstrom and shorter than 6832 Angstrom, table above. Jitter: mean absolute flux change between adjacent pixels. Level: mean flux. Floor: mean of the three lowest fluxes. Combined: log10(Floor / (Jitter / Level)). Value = 3.28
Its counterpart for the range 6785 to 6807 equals 3.04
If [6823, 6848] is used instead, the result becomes 3.48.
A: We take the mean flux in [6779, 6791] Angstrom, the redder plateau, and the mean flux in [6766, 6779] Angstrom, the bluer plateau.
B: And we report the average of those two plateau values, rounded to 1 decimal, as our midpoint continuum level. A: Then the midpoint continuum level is 19.7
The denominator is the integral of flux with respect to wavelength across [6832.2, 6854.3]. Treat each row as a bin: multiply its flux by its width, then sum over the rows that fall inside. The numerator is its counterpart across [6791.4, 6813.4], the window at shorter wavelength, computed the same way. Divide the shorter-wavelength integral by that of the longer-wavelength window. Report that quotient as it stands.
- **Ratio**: 1.09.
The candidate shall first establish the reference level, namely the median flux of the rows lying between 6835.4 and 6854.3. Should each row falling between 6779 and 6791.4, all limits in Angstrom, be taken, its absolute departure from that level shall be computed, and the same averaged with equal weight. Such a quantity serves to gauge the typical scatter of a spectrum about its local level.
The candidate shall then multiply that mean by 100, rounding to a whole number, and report 322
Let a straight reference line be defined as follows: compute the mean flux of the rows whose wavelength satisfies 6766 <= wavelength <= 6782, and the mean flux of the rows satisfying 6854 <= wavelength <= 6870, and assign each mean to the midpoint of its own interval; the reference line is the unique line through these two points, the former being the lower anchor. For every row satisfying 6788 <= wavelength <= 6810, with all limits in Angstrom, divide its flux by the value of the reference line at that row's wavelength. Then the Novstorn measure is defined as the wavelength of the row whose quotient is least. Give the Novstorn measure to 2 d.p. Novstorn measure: 6802.39 Angstrom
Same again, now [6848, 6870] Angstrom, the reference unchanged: 6862.17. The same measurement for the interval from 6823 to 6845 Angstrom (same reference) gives 6824.36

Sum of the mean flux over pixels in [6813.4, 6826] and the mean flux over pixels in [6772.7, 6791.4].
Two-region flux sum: 36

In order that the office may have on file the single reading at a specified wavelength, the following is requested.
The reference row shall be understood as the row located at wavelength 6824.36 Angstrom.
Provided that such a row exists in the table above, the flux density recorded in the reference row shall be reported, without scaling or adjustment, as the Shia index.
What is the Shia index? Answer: 16.54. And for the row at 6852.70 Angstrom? 15.51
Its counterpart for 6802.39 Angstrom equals 17.28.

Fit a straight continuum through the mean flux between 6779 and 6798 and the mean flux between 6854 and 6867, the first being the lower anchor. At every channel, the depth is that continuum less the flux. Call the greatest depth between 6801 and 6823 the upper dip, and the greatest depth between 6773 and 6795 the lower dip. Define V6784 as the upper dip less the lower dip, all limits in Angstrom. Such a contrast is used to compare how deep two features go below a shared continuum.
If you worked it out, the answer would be 0.24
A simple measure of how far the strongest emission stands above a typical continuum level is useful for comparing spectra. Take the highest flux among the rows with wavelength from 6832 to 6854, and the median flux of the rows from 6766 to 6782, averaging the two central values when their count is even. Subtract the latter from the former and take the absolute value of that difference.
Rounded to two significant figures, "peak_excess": 4.0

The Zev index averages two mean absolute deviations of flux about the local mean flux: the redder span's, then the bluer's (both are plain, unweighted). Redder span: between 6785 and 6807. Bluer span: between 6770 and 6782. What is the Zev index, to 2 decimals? 0.29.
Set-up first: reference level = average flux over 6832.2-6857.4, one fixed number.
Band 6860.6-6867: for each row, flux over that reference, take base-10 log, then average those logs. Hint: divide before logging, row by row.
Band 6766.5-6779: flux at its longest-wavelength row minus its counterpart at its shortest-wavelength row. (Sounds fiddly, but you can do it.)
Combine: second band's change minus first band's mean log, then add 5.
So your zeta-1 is 4.69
